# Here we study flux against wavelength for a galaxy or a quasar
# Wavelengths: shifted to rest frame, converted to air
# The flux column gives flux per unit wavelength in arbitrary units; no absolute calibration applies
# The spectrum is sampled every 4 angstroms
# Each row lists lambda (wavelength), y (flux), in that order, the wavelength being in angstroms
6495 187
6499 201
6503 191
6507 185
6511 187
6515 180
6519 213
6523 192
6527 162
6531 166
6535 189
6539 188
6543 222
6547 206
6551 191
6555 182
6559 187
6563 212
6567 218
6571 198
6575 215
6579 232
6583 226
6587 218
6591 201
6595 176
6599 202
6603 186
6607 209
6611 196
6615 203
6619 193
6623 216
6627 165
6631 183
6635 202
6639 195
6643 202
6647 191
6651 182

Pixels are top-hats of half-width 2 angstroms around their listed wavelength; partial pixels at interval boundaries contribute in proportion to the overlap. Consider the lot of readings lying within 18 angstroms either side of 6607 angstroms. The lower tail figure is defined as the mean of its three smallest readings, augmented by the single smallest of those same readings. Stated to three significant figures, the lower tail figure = 361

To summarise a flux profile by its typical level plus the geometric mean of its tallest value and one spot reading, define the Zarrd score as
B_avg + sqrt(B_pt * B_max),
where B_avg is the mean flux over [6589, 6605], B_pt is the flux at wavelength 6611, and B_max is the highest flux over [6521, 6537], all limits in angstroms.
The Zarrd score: 385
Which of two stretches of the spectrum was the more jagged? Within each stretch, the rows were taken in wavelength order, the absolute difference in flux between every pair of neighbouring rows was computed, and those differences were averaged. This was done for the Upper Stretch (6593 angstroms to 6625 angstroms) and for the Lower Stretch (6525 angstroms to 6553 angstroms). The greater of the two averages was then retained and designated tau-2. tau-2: 17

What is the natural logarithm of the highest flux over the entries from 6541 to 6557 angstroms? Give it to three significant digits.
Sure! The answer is 5.40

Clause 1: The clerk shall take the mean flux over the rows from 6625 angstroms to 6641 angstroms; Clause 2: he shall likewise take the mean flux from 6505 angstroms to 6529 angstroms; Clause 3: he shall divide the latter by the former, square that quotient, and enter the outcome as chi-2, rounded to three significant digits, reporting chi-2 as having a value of 1.00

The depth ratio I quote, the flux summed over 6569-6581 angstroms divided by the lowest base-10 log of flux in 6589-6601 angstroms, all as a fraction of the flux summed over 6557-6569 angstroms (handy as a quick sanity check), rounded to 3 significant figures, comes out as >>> 0.466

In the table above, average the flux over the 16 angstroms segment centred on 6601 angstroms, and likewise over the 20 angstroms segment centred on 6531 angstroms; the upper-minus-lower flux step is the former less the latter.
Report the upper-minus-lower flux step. 14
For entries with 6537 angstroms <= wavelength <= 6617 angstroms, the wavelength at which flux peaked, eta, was 6579 angstroms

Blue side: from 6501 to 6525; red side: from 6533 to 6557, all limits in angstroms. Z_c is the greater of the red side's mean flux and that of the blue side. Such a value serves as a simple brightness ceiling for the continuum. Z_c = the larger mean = 196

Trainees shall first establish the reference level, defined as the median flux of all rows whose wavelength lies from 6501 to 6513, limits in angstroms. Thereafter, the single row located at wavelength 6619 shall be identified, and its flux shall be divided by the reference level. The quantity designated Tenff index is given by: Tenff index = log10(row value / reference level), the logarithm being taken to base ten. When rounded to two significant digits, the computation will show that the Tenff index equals 0.014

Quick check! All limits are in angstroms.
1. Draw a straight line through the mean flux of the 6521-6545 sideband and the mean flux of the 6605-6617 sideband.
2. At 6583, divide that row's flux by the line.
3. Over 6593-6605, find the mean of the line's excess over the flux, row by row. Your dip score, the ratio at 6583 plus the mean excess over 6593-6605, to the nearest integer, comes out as 13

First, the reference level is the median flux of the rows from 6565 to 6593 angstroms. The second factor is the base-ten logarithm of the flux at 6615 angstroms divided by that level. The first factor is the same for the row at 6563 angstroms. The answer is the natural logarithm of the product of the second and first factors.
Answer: -7.9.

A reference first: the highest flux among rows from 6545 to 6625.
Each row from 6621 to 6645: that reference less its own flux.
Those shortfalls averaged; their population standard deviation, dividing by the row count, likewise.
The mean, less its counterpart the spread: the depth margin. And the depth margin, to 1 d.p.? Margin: 22.0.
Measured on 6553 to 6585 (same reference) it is 6.4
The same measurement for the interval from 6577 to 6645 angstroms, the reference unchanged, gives 15.0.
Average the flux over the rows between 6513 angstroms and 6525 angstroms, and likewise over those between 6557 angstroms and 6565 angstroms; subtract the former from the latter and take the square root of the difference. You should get 2.1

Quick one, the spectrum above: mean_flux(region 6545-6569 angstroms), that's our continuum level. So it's 199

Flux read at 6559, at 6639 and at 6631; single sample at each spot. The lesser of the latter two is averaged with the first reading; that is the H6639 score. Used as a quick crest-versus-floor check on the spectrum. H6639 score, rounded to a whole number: 185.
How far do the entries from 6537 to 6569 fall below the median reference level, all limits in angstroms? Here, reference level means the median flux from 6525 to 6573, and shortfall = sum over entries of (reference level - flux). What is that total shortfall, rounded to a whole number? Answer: -86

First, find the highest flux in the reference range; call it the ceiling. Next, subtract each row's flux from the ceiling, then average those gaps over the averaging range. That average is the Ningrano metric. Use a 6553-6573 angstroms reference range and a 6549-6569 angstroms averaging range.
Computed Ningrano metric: 20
